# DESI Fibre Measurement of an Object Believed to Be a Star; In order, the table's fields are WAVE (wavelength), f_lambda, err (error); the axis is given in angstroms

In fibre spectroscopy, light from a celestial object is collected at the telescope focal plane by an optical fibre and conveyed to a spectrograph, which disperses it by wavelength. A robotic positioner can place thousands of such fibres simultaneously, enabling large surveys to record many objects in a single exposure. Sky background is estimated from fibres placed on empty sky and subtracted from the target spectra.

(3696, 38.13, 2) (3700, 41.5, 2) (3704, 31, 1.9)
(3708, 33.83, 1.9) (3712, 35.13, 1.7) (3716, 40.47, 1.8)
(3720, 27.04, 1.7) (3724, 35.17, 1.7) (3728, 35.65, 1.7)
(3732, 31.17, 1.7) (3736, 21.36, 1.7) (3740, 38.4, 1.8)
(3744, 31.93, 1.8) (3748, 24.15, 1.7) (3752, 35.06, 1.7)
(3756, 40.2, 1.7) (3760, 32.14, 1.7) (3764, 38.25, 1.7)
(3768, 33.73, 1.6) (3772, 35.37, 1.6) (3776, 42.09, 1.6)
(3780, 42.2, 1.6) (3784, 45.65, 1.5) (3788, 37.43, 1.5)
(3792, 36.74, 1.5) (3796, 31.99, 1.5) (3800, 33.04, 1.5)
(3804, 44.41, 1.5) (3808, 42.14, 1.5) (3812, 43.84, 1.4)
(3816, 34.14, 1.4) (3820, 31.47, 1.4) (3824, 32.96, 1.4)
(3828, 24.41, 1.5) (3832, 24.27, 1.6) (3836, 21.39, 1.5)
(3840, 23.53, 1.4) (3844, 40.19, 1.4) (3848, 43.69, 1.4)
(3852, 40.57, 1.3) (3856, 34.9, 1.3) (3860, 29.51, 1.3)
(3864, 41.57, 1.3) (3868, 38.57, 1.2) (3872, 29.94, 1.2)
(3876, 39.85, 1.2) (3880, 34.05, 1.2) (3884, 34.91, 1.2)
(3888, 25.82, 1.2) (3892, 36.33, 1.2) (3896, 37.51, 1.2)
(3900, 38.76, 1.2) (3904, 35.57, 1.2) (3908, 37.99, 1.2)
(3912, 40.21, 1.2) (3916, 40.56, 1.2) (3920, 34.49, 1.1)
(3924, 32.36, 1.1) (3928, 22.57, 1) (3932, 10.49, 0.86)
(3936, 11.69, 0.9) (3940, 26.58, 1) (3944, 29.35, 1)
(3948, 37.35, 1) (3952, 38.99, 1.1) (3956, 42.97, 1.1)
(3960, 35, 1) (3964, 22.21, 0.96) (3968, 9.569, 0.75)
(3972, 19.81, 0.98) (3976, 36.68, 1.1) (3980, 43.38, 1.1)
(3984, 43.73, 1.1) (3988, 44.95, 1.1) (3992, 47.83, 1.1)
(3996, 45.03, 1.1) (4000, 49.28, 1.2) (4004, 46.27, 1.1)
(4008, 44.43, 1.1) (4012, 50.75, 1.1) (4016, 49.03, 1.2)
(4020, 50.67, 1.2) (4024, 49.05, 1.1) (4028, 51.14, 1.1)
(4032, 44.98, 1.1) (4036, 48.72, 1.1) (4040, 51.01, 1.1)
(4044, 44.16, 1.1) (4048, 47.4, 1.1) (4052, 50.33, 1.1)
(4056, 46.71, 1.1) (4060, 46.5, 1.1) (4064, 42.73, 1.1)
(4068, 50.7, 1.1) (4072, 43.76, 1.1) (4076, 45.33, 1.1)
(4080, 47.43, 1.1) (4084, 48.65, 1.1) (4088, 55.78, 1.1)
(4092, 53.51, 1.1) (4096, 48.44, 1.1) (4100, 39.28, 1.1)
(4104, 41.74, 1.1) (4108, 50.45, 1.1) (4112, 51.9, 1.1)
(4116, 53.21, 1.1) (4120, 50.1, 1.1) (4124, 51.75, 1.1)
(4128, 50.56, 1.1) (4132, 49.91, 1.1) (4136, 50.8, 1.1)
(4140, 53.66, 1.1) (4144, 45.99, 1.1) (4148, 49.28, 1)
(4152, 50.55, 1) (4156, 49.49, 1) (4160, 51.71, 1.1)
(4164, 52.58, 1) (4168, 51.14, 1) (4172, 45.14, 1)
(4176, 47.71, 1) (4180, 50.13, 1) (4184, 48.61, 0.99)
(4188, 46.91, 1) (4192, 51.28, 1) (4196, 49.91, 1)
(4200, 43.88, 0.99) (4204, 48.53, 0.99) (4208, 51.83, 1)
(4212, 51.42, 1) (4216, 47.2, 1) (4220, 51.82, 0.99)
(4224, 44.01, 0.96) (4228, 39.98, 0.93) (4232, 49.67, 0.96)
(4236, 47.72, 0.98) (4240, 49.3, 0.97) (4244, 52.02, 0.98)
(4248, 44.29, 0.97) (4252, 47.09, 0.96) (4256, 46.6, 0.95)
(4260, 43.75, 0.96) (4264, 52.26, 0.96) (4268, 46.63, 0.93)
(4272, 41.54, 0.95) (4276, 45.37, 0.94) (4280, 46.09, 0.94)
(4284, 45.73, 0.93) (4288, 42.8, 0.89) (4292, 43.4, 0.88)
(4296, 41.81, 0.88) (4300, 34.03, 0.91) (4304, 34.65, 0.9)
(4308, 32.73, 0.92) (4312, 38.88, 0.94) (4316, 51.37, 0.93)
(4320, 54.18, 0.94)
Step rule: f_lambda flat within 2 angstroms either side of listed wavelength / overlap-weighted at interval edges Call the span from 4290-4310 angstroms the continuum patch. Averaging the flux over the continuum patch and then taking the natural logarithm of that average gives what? 3.62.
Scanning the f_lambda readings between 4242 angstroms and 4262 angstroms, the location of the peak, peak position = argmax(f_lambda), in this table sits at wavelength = 4244 angstroms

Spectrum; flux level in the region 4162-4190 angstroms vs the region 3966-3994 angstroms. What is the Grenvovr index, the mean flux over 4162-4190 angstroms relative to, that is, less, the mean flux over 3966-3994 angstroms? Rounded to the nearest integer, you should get 14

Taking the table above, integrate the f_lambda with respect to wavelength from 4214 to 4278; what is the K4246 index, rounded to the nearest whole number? 2997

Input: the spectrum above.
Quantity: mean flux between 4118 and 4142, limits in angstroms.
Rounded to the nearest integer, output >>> 51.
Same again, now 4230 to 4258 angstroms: 48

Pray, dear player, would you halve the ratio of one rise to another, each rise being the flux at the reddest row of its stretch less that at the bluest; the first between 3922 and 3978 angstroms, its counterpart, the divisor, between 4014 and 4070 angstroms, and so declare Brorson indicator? 1.3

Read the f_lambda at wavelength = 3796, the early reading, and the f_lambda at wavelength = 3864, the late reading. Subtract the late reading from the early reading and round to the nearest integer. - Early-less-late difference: -10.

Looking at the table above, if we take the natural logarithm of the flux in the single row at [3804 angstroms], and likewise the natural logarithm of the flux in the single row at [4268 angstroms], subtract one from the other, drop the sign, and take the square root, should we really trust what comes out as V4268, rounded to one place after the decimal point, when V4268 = 0.2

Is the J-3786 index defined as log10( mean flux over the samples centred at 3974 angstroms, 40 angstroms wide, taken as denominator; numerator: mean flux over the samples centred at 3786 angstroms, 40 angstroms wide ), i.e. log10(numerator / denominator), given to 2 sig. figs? 0.044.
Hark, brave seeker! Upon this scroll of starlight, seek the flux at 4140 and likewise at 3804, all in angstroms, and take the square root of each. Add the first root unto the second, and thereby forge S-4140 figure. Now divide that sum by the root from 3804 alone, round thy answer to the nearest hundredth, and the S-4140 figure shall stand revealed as 2.10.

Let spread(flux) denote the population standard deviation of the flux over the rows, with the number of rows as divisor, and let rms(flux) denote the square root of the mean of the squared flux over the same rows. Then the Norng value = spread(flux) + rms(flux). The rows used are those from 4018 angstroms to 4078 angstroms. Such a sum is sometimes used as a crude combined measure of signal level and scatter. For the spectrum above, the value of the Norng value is 50.4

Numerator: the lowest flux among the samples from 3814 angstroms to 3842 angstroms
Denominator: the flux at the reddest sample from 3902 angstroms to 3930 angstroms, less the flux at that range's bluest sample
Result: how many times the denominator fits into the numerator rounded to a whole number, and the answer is -2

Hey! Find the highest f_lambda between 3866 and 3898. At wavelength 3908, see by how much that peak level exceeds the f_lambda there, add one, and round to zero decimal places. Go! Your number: 3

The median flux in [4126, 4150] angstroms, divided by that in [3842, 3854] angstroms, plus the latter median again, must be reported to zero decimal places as 42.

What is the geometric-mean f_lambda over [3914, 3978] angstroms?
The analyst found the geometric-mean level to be 26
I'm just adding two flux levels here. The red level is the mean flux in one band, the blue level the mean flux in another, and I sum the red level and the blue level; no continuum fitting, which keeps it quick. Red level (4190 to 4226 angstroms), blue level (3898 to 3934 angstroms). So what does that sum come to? 81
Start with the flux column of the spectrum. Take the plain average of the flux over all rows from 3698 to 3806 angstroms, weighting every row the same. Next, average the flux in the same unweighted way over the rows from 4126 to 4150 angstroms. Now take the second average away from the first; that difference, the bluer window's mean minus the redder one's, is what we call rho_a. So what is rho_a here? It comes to -15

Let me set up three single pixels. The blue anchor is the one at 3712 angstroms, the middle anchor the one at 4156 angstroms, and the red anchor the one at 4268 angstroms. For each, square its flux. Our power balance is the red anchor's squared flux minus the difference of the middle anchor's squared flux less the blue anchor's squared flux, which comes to 959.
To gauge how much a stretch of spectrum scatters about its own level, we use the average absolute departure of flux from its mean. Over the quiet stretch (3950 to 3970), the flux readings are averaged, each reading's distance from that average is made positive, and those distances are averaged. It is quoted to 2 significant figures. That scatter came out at 11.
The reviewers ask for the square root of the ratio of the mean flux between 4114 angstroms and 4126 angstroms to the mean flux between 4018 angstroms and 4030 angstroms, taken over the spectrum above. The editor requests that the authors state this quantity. 1.01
